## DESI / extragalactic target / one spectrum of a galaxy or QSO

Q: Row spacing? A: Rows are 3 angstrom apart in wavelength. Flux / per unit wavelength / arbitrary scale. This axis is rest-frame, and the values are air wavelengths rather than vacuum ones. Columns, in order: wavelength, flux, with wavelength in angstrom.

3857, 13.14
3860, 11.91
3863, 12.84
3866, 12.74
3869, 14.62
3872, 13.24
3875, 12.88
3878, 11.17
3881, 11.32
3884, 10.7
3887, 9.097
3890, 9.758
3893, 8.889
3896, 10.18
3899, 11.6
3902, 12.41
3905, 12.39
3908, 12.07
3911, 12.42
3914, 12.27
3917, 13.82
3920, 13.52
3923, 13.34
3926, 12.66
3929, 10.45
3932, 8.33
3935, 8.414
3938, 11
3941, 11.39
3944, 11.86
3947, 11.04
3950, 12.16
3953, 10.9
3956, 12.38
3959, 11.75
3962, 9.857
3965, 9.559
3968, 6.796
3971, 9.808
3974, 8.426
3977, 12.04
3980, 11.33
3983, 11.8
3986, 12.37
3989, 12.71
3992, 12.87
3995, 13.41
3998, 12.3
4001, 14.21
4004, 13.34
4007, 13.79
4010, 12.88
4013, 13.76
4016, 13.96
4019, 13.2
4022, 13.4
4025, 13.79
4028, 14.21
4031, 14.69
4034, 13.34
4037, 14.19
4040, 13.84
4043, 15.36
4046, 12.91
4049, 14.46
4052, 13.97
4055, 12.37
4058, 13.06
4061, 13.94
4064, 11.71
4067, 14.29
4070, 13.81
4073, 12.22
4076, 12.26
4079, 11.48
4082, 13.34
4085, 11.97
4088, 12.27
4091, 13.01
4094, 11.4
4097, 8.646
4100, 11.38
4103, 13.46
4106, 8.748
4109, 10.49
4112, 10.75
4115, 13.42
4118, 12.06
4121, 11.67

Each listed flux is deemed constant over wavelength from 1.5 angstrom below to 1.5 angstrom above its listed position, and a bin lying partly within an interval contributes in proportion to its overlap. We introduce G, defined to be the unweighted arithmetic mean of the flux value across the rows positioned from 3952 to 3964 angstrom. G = 11.2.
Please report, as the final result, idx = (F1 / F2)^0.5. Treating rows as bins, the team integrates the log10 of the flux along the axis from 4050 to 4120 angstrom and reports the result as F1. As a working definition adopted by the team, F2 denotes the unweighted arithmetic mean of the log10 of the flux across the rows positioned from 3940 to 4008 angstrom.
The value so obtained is 8.5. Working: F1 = 76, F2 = 1.06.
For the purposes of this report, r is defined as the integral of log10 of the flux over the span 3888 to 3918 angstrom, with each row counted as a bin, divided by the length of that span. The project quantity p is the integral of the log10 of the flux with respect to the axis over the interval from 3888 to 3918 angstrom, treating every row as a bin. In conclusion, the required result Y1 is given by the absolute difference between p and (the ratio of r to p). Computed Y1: 32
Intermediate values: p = 32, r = 1.06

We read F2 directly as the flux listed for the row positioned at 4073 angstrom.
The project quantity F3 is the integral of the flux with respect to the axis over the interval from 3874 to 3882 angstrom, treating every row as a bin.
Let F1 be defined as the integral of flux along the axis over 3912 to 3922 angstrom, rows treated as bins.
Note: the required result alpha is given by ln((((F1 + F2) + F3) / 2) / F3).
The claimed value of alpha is 0.24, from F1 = 132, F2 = 12.22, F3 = 94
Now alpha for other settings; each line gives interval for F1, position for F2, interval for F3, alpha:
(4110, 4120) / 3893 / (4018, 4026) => 0.09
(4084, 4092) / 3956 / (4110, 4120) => -0.03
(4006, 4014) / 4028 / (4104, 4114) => 0.08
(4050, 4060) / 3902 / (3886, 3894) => 0.39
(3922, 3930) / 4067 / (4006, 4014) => 0.02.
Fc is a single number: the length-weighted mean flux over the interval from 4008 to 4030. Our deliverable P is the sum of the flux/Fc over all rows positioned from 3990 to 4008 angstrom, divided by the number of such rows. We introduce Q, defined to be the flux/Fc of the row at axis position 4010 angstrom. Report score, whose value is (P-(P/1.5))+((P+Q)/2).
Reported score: 1.29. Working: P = 0.98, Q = 0.95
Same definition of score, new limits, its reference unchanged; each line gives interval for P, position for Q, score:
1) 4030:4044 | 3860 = 1.31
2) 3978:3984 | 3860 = 1.14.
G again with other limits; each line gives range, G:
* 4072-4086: 12.3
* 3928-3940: 9.5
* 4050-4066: 13.0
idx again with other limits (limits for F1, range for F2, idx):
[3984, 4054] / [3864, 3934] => 8.6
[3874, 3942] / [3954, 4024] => 8.2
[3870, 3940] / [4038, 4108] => 8.2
